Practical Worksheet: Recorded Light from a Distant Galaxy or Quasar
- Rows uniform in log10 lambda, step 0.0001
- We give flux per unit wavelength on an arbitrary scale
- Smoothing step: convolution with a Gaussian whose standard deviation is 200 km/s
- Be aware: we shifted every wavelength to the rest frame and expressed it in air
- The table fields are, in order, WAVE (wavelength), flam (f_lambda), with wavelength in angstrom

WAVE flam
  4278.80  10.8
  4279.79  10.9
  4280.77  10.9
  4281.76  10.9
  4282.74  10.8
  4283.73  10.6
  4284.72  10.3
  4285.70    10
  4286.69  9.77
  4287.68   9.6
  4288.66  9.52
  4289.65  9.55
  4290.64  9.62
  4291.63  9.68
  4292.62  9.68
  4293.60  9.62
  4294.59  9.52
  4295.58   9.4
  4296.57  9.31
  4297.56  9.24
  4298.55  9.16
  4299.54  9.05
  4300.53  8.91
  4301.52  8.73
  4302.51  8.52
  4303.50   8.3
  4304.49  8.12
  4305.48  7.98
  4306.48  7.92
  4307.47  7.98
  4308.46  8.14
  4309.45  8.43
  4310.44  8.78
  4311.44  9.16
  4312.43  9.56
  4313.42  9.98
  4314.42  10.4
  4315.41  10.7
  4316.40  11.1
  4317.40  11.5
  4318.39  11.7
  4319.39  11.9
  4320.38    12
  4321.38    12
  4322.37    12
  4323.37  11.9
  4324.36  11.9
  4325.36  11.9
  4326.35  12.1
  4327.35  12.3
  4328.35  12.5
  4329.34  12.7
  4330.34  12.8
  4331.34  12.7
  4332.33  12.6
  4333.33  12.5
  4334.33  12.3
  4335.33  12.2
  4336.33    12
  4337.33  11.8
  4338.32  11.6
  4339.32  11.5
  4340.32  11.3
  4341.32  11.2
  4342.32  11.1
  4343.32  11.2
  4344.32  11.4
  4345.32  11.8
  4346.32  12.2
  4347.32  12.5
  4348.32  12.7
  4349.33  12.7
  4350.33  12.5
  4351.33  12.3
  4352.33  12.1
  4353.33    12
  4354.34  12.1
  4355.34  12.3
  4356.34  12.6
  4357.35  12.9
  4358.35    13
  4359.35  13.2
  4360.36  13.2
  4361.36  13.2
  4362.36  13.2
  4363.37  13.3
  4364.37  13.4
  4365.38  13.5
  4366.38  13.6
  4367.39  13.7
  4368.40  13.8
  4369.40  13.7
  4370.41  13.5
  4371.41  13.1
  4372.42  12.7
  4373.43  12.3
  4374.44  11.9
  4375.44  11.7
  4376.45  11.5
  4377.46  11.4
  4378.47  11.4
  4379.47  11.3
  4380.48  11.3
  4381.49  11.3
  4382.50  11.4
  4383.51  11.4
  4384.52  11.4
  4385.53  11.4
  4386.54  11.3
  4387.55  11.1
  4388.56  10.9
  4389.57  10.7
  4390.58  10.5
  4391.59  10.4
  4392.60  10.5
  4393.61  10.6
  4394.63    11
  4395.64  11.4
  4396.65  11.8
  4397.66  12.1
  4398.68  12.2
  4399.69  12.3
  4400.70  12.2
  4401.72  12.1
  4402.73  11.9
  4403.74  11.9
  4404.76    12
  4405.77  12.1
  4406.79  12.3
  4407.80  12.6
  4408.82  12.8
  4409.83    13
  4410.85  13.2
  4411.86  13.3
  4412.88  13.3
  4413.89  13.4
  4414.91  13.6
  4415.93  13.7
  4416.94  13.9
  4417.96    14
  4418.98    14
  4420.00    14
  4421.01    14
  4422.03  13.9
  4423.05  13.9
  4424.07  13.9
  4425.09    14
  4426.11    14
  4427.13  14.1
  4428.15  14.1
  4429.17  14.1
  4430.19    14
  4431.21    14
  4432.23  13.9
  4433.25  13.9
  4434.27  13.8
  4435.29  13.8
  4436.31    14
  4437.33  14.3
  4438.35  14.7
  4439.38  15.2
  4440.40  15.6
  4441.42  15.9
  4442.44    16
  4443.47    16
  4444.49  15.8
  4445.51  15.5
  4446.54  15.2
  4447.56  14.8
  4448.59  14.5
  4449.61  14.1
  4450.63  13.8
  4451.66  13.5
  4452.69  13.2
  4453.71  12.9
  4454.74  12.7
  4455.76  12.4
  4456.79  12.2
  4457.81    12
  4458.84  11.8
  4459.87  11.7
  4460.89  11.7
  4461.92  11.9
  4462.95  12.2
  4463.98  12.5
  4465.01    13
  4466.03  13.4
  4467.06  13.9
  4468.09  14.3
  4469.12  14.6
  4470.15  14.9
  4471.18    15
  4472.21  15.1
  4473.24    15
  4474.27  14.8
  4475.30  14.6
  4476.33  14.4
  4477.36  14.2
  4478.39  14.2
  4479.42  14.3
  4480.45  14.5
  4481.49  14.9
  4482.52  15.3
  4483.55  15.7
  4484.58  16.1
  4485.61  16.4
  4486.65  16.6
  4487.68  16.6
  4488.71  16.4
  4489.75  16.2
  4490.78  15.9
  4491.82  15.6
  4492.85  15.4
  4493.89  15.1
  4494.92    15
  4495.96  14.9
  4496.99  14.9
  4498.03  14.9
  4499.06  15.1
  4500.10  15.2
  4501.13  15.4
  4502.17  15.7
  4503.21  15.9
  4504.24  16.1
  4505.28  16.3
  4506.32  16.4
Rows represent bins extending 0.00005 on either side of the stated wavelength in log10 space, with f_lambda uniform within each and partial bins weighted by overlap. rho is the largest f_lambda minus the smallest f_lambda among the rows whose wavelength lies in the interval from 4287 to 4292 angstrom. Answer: 0.2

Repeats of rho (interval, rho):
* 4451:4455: 0.8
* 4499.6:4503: 0.5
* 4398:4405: 0.4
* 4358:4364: 0.3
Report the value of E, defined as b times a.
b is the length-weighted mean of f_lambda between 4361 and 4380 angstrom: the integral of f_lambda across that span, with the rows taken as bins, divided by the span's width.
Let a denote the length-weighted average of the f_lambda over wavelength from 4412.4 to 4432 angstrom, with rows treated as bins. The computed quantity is 177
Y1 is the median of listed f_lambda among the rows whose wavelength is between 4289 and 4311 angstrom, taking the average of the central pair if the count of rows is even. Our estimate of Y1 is 9.0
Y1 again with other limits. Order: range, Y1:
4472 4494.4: 15.2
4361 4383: 12.9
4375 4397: 11.3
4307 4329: 11.6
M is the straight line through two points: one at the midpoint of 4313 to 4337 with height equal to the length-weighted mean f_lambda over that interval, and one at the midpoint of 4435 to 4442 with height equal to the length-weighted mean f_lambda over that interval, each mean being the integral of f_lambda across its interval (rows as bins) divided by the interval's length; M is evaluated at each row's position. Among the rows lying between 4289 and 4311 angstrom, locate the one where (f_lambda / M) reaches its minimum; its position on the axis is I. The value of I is 4306.48 angstrom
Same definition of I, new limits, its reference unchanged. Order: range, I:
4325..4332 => 4325.36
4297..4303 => 4302.51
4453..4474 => 4460.89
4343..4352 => 4343.32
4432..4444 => 4435.29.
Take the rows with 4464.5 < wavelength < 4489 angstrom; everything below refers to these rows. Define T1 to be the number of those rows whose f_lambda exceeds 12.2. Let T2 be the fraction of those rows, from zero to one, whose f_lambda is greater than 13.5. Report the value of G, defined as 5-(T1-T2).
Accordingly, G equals -18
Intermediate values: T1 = 24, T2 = 0.9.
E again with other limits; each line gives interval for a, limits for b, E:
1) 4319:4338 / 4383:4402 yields 138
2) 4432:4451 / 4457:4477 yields 200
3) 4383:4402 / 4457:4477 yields 153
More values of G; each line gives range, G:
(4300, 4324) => 5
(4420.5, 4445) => -18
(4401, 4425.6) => -14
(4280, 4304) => 5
